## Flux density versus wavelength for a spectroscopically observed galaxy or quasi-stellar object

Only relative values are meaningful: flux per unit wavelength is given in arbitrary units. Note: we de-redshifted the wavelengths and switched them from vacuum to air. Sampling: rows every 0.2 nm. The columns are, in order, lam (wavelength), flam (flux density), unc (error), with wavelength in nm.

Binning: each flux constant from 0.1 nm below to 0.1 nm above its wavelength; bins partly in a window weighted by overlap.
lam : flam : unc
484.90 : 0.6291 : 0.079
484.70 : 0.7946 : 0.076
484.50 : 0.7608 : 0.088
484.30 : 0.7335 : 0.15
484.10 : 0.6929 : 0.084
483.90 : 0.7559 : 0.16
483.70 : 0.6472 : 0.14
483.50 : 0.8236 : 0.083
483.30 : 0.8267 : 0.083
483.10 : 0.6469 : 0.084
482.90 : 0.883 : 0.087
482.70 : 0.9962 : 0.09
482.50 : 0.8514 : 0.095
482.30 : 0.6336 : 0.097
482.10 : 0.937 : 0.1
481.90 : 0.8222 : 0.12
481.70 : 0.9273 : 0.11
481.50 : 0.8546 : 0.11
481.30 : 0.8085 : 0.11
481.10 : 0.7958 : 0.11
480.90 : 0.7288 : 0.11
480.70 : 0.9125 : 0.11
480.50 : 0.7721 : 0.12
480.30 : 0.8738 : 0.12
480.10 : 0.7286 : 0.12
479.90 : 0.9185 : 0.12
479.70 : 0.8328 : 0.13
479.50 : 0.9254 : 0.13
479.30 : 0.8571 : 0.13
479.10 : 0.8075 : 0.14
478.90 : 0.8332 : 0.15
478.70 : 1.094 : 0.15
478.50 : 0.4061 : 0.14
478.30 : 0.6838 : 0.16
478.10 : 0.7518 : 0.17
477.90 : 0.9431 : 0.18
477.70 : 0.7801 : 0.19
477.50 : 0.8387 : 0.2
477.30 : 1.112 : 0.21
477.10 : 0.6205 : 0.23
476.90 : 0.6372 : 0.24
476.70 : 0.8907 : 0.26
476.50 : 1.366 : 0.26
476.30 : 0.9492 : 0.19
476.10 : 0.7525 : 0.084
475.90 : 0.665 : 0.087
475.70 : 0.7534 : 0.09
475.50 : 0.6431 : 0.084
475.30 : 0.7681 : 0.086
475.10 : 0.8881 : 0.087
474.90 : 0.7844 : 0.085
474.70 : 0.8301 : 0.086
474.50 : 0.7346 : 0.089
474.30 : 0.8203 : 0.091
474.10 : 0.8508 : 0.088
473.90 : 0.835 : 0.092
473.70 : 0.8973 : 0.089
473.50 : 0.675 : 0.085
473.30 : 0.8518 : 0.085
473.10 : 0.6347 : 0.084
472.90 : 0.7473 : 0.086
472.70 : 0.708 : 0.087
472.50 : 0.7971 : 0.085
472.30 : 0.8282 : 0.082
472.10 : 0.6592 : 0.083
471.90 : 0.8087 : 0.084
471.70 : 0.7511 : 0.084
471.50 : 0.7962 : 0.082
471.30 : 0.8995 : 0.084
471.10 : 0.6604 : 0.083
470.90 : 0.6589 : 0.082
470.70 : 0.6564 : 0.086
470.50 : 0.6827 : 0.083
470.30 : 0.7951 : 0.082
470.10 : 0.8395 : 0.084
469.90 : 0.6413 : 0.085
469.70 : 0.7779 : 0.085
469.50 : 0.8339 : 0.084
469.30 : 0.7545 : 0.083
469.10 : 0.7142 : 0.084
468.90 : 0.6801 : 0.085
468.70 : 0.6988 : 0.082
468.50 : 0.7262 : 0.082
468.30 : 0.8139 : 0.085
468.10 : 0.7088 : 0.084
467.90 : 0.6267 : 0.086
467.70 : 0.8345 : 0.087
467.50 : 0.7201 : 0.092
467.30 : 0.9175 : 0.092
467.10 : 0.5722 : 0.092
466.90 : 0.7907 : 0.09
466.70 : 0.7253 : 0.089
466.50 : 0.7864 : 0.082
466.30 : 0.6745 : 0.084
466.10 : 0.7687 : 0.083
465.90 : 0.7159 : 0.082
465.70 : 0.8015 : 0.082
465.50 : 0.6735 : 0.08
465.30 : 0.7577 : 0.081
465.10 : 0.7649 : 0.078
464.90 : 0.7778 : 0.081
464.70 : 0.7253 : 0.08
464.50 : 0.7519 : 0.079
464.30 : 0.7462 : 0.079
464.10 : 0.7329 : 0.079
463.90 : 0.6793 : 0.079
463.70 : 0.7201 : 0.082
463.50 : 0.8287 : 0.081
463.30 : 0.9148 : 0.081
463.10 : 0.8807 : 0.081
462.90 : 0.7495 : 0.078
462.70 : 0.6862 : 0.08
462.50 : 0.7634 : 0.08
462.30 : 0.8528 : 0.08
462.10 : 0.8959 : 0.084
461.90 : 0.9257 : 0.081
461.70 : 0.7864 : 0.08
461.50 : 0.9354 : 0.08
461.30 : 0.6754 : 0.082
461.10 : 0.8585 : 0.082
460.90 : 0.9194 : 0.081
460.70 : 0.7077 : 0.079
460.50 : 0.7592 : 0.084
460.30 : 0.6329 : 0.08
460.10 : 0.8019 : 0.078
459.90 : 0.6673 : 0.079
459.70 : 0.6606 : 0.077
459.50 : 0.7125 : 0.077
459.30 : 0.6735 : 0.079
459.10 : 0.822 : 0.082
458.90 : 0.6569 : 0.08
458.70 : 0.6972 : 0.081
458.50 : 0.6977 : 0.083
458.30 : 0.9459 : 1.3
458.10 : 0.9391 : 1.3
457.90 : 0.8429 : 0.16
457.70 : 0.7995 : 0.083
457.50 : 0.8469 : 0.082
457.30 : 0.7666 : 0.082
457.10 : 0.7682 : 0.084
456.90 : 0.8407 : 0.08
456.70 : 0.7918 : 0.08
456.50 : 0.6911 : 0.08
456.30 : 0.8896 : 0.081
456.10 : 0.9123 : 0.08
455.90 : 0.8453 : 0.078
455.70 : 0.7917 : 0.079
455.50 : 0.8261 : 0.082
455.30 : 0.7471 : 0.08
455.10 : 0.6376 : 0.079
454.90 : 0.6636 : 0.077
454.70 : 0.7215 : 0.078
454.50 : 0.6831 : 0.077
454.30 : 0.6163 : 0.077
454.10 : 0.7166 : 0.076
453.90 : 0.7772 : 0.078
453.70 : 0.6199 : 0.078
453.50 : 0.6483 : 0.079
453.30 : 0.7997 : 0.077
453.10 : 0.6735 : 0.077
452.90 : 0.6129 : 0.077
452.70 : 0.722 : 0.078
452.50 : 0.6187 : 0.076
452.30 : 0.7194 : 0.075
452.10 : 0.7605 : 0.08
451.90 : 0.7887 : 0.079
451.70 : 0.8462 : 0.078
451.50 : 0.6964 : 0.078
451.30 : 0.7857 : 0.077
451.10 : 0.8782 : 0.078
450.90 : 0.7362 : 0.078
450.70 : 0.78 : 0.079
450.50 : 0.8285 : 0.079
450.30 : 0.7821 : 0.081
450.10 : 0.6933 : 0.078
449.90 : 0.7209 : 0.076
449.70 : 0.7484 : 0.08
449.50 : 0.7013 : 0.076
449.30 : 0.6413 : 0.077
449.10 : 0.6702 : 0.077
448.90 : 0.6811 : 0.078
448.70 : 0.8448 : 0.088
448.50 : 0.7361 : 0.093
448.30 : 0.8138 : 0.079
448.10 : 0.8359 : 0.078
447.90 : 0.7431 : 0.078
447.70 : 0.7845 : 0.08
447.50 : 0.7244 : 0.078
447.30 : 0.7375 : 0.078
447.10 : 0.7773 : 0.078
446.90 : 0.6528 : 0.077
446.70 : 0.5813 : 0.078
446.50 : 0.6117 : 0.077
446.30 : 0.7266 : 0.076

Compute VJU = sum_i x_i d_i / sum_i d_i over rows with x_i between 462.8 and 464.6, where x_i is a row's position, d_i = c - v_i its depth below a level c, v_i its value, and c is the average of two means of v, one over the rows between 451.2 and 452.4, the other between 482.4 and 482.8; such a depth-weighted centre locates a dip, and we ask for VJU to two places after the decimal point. 464.00 nm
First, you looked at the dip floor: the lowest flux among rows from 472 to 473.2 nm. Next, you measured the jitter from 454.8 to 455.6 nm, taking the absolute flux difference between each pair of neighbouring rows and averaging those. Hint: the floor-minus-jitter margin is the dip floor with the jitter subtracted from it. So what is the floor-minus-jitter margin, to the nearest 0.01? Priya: 0.56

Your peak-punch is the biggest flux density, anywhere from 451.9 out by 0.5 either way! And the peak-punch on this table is 0.8462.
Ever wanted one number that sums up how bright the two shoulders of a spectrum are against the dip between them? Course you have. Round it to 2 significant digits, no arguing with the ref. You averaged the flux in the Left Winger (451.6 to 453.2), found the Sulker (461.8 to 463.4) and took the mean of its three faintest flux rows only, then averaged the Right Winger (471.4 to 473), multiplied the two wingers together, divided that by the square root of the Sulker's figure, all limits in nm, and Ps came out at 0.64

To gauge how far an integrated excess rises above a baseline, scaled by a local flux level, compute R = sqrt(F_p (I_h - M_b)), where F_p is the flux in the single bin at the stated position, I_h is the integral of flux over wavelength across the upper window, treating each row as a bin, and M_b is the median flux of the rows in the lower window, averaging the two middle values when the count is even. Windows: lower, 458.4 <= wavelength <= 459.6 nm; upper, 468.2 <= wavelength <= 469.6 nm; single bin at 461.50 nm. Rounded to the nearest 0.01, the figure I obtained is 0.57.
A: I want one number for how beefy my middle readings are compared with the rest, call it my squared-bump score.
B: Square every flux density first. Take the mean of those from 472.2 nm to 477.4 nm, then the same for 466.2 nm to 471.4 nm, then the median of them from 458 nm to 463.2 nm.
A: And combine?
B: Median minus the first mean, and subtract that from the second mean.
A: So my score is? 0.65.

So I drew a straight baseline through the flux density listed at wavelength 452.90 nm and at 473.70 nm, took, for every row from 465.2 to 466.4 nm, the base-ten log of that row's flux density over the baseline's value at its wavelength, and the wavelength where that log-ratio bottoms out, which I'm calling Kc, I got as 466.30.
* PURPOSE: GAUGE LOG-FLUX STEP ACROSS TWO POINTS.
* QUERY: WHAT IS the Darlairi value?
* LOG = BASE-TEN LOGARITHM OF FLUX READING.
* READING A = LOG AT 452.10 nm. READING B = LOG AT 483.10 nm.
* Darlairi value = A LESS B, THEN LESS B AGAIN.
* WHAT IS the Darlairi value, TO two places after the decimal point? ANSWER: 0.26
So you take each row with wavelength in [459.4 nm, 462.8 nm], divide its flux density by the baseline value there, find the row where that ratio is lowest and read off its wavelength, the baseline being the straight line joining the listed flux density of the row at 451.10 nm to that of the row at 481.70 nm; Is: 460.30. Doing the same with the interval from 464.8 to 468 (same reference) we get 467.10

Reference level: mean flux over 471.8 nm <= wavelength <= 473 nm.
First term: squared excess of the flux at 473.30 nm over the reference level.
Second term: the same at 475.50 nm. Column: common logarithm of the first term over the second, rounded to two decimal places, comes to -0.18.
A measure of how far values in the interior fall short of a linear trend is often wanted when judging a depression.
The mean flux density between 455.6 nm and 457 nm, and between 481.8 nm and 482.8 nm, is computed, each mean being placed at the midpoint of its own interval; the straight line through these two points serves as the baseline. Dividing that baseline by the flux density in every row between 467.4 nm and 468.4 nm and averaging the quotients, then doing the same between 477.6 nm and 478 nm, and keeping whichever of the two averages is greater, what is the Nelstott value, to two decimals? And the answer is 1.14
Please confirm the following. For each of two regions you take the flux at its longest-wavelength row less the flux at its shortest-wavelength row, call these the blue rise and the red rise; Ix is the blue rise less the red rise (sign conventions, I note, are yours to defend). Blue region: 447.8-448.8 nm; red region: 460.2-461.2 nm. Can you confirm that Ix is -0.12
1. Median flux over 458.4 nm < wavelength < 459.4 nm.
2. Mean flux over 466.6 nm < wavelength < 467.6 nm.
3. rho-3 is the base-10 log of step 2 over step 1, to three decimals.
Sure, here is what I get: 0.029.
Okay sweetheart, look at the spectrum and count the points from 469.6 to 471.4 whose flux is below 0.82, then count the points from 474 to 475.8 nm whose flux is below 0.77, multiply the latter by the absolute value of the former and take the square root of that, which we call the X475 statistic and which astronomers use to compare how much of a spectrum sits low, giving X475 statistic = 5.3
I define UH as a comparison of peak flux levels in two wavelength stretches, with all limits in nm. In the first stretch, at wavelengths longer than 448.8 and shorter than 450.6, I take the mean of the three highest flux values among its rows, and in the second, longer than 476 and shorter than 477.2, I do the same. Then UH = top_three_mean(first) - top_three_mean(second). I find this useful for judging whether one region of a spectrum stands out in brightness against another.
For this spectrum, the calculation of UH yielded -0.28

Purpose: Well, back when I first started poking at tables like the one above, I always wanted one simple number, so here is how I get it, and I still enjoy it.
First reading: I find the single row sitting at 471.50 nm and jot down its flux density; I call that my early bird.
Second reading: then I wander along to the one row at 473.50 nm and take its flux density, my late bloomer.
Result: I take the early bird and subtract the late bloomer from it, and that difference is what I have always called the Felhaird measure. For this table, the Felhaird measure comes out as 0.12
